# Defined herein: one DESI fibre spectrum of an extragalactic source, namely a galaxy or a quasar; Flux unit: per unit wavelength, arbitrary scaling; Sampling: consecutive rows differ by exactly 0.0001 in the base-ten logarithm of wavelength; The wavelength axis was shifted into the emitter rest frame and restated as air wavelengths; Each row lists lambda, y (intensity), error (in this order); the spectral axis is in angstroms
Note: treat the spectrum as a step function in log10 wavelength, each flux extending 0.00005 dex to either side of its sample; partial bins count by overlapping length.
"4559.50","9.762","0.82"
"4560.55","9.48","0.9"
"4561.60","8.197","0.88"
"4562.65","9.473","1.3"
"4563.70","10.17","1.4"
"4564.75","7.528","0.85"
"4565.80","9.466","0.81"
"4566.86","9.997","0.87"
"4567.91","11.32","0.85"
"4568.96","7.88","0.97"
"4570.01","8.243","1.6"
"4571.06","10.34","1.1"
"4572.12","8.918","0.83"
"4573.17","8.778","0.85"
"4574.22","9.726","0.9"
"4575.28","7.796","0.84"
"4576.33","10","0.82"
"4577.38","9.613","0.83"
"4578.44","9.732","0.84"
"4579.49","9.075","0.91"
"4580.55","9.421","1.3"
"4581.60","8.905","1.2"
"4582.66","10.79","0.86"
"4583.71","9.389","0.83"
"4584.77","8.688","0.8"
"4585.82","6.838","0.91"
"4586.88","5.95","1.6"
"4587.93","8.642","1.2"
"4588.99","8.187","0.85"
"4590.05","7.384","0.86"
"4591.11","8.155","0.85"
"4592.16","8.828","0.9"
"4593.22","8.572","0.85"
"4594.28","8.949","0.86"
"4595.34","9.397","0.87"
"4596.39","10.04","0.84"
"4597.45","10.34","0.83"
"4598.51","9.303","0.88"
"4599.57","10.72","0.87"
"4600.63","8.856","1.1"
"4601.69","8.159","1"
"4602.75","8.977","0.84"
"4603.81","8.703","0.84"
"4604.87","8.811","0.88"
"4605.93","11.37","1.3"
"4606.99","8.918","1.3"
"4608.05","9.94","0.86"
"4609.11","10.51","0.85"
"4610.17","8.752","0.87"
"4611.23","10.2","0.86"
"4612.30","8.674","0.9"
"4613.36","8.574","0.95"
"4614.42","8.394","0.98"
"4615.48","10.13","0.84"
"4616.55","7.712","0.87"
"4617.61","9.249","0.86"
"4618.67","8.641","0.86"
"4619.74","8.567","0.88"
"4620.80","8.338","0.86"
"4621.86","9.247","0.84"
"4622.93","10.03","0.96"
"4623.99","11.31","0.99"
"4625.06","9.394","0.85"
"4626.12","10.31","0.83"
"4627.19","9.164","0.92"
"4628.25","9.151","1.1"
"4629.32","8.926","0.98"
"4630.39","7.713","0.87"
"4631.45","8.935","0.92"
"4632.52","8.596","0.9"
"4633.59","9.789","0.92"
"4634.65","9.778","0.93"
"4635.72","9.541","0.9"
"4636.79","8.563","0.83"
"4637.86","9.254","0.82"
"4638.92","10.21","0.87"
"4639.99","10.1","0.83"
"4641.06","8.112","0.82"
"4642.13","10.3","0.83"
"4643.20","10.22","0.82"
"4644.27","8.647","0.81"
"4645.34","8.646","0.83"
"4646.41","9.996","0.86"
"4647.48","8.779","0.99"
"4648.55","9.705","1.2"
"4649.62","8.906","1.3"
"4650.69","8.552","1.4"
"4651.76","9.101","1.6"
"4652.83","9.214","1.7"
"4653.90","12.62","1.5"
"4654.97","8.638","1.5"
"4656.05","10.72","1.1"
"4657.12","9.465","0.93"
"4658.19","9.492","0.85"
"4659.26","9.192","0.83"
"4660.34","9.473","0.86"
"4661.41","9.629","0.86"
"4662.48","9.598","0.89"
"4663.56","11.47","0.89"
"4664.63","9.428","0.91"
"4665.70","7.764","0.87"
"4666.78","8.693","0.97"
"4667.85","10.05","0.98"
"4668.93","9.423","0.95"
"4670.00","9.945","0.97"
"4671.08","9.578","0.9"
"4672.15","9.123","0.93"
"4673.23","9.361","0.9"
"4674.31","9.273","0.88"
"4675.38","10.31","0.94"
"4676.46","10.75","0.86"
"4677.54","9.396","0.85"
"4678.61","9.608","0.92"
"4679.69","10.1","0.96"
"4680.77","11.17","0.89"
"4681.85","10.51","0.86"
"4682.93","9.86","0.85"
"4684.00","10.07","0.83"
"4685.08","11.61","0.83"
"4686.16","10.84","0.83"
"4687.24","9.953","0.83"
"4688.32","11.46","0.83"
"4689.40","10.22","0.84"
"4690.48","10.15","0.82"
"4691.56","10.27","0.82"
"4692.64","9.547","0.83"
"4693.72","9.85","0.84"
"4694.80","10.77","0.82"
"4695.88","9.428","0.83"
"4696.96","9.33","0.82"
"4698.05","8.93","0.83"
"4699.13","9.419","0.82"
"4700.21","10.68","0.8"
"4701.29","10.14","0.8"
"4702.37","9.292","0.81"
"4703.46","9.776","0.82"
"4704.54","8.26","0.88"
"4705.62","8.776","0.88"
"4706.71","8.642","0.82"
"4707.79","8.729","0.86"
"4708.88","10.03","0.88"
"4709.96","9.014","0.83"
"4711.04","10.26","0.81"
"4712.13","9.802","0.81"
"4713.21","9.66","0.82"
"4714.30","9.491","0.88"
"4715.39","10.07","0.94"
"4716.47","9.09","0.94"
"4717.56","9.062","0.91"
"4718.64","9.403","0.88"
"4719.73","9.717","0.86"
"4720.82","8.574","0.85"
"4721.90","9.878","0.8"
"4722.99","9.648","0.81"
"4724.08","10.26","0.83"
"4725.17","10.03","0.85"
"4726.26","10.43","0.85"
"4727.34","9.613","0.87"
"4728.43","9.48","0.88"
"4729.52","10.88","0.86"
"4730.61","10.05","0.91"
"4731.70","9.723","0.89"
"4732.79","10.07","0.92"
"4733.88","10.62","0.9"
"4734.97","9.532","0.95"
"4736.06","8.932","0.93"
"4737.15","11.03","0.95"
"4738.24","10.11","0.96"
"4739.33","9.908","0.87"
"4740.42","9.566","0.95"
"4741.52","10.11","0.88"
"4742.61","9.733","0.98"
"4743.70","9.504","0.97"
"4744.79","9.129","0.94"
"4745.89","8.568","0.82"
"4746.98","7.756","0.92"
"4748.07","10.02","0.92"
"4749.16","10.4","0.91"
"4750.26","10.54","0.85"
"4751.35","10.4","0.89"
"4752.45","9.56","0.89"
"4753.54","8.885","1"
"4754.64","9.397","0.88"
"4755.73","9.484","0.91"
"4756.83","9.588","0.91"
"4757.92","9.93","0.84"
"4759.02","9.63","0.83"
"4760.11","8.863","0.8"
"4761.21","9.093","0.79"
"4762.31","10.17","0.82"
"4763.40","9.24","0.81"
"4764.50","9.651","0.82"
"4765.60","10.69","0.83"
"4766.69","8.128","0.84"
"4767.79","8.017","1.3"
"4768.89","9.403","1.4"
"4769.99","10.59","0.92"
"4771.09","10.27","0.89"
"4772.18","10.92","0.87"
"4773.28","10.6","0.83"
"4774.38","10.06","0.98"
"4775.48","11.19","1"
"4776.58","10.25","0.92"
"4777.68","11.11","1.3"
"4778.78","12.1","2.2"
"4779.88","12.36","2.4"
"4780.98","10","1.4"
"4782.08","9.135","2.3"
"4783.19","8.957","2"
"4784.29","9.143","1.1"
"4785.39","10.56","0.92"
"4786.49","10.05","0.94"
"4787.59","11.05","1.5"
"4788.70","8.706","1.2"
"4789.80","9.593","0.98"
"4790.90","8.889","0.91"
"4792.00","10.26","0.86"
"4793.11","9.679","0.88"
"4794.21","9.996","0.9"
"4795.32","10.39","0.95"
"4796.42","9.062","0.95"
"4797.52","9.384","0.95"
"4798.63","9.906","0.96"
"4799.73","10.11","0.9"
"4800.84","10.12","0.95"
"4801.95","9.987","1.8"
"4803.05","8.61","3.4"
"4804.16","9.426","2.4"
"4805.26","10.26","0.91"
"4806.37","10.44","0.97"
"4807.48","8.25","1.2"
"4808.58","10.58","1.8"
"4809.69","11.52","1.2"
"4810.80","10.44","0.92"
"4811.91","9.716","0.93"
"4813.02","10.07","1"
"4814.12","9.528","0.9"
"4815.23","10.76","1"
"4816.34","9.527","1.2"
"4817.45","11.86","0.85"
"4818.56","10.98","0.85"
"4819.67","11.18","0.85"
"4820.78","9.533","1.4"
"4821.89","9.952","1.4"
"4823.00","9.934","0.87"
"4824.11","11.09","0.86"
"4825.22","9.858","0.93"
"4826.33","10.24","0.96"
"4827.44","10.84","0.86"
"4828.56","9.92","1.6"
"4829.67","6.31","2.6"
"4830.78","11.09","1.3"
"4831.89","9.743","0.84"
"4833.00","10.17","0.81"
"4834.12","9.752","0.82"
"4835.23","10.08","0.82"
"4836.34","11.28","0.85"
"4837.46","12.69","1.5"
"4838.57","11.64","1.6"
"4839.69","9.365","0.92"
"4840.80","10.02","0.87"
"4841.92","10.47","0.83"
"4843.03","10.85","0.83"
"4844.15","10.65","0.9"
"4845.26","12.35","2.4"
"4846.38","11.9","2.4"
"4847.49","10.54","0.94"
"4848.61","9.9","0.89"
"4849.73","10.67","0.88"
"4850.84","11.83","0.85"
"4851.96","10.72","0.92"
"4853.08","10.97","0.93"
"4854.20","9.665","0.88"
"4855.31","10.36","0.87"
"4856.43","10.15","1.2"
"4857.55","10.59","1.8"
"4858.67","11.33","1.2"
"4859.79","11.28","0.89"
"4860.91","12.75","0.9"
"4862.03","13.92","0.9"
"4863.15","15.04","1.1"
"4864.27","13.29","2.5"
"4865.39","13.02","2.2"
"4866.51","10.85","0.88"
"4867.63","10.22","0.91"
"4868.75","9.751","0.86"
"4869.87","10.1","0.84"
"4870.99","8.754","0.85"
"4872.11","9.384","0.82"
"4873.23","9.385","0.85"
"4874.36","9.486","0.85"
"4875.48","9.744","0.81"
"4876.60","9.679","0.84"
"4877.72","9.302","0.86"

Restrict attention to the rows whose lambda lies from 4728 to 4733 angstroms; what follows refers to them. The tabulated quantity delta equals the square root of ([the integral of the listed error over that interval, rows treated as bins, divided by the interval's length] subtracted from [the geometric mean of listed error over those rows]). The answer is 0.043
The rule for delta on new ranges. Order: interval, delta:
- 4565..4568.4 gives 0.024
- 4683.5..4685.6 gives 0.023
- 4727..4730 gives 0.022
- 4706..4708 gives 0.030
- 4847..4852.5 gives 0.025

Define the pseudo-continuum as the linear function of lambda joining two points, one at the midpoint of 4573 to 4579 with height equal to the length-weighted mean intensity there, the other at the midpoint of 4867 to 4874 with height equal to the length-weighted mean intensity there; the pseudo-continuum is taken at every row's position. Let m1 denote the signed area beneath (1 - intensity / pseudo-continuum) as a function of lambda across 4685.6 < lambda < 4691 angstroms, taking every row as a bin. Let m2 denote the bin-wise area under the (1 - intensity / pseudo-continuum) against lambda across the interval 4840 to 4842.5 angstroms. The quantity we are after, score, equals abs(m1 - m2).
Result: 0.48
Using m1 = -0.63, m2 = -0.15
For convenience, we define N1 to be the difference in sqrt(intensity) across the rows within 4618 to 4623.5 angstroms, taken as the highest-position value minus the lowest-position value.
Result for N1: 0.227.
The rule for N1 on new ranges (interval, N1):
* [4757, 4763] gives 0.038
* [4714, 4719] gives -0.014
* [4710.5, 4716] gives -0.030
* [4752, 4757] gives 0.005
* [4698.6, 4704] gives 0.058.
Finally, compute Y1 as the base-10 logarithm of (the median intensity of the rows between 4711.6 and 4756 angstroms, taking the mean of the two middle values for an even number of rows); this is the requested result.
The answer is 0.99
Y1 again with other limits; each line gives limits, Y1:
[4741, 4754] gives 0.98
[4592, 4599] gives 0.97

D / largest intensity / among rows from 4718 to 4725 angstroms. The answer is 10.26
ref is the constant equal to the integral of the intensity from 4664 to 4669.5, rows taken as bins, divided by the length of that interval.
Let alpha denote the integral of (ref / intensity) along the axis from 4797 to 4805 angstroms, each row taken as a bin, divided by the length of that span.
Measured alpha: 0.95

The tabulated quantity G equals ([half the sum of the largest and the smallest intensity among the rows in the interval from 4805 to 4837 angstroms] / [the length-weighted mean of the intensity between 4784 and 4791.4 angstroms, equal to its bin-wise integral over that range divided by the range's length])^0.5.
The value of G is 0.97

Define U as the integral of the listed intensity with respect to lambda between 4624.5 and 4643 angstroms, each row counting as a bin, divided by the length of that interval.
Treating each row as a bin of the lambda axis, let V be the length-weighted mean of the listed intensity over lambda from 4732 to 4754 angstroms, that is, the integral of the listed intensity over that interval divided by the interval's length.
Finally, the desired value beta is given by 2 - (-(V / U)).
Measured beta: 3.05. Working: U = 9.3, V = 9.7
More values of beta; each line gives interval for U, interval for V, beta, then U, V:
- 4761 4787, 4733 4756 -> 2.96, 10.1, 9.7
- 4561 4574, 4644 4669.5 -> 3.03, 9.2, 9.5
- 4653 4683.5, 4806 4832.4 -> 3.03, 9.8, 10.1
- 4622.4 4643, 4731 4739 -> 3.06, 9.4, 10.0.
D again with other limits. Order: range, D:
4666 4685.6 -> 11.61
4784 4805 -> 11.05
